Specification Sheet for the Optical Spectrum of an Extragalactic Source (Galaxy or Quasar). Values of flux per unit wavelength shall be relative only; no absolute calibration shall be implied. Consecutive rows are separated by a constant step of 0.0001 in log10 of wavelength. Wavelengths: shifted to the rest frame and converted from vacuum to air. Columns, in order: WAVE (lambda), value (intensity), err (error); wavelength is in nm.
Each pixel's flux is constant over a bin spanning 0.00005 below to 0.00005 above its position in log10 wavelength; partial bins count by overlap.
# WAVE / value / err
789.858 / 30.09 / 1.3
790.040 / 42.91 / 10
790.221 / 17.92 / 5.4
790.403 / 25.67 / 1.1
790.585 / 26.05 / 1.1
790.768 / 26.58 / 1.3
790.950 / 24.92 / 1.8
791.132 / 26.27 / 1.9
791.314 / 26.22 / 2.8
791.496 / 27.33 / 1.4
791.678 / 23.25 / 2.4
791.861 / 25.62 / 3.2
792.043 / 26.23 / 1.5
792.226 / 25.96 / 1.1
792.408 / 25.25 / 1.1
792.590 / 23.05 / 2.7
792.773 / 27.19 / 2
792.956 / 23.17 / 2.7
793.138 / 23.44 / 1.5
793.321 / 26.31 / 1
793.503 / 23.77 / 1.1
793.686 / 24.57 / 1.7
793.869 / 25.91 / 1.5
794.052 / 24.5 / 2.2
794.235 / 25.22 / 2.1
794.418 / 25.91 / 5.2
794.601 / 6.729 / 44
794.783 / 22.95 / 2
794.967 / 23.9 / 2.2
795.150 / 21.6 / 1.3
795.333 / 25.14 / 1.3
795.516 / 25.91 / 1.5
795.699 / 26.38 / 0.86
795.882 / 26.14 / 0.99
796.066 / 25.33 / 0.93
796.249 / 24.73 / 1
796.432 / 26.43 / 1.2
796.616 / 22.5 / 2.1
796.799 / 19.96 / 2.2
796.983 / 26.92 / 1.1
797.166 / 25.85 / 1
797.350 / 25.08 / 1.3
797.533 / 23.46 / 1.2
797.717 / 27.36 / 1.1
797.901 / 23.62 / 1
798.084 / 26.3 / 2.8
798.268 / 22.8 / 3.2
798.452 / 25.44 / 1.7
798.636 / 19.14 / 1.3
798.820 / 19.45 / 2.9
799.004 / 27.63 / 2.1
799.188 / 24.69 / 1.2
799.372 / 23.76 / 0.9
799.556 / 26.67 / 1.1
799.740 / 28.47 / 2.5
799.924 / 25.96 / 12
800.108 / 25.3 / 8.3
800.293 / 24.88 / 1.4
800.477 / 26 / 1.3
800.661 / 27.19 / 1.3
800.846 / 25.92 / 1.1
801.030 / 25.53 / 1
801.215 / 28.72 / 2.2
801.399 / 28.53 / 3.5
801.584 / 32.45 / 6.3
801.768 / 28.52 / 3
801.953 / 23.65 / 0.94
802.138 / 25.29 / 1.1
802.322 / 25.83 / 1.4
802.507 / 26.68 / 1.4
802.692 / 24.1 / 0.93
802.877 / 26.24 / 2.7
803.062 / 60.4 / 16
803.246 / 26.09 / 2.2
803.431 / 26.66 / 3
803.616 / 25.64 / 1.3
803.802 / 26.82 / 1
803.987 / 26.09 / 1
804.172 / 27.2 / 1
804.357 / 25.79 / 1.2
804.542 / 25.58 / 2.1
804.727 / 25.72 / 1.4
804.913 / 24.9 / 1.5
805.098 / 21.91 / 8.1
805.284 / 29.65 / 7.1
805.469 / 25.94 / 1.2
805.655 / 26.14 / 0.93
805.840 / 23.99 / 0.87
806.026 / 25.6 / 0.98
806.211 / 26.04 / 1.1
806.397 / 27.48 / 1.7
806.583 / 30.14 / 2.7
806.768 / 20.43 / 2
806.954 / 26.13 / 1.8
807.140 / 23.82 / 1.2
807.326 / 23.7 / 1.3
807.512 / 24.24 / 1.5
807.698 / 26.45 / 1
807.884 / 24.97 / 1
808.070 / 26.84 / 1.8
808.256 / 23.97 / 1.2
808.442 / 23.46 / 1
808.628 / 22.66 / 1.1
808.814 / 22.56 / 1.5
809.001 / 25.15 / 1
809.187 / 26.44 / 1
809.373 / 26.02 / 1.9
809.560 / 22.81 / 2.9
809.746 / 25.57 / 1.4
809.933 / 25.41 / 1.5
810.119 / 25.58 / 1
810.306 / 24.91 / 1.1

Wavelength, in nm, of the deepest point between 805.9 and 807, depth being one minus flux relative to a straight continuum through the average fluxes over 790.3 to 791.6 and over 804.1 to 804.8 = 806.768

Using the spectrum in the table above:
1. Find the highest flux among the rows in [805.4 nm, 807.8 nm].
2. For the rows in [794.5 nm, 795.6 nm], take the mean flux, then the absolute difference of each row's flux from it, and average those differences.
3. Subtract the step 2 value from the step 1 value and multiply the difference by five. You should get 127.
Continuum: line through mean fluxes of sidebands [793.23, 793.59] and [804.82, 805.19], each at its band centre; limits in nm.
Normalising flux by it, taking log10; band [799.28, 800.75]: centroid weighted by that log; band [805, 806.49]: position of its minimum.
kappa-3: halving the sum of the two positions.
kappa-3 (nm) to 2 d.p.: 802.59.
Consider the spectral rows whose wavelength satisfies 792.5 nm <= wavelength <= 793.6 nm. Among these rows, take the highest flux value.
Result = 27.19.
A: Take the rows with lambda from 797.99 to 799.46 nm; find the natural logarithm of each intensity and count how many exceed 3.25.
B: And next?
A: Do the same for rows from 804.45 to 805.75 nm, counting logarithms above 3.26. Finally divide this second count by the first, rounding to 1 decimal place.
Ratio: 1.0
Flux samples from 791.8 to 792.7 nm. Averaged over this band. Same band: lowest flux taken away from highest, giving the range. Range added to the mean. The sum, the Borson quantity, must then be 28.4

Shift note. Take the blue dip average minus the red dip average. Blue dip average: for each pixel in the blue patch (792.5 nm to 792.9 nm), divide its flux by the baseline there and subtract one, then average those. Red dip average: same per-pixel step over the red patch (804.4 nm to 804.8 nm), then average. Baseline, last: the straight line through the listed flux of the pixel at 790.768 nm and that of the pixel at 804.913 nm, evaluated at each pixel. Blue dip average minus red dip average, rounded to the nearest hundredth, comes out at -0.08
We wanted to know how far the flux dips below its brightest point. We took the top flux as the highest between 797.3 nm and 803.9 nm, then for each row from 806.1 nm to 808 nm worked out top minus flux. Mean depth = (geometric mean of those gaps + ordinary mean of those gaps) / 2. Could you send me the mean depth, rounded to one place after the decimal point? 35.0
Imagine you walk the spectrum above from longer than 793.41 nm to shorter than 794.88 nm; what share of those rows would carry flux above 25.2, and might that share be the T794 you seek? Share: 0.4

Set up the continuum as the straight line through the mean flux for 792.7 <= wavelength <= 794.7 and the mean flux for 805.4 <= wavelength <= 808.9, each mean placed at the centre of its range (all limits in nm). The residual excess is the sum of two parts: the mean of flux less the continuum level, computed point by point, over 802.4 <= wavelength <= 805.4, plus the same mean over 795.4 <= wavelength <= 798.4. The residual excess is 4.7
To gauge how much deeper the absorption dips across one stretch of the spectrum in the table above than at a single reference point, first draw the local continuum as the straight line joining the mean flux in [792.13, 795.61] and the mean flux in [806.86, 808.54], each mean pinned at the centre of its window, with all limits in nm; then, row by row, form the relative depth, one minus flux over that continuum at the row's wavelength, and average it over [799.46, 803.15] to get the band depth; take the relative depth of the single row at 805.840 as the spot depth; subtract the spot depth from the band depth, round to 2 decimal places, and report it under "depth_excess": -0.19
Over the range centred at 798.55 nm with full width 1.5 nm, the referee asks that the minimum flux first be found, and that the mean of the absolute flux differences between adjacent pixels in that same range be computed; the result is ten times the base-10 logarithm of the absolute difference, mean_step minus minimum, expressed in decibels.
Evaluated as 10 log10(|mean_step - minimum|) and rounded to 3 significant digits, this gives 11.9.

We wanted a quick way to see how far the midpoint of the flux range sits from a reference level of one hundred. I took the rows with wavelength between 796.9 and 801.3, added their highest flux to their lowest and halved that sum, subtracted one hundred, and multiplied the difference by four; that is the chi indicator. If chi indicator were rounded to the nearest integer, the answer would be -304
